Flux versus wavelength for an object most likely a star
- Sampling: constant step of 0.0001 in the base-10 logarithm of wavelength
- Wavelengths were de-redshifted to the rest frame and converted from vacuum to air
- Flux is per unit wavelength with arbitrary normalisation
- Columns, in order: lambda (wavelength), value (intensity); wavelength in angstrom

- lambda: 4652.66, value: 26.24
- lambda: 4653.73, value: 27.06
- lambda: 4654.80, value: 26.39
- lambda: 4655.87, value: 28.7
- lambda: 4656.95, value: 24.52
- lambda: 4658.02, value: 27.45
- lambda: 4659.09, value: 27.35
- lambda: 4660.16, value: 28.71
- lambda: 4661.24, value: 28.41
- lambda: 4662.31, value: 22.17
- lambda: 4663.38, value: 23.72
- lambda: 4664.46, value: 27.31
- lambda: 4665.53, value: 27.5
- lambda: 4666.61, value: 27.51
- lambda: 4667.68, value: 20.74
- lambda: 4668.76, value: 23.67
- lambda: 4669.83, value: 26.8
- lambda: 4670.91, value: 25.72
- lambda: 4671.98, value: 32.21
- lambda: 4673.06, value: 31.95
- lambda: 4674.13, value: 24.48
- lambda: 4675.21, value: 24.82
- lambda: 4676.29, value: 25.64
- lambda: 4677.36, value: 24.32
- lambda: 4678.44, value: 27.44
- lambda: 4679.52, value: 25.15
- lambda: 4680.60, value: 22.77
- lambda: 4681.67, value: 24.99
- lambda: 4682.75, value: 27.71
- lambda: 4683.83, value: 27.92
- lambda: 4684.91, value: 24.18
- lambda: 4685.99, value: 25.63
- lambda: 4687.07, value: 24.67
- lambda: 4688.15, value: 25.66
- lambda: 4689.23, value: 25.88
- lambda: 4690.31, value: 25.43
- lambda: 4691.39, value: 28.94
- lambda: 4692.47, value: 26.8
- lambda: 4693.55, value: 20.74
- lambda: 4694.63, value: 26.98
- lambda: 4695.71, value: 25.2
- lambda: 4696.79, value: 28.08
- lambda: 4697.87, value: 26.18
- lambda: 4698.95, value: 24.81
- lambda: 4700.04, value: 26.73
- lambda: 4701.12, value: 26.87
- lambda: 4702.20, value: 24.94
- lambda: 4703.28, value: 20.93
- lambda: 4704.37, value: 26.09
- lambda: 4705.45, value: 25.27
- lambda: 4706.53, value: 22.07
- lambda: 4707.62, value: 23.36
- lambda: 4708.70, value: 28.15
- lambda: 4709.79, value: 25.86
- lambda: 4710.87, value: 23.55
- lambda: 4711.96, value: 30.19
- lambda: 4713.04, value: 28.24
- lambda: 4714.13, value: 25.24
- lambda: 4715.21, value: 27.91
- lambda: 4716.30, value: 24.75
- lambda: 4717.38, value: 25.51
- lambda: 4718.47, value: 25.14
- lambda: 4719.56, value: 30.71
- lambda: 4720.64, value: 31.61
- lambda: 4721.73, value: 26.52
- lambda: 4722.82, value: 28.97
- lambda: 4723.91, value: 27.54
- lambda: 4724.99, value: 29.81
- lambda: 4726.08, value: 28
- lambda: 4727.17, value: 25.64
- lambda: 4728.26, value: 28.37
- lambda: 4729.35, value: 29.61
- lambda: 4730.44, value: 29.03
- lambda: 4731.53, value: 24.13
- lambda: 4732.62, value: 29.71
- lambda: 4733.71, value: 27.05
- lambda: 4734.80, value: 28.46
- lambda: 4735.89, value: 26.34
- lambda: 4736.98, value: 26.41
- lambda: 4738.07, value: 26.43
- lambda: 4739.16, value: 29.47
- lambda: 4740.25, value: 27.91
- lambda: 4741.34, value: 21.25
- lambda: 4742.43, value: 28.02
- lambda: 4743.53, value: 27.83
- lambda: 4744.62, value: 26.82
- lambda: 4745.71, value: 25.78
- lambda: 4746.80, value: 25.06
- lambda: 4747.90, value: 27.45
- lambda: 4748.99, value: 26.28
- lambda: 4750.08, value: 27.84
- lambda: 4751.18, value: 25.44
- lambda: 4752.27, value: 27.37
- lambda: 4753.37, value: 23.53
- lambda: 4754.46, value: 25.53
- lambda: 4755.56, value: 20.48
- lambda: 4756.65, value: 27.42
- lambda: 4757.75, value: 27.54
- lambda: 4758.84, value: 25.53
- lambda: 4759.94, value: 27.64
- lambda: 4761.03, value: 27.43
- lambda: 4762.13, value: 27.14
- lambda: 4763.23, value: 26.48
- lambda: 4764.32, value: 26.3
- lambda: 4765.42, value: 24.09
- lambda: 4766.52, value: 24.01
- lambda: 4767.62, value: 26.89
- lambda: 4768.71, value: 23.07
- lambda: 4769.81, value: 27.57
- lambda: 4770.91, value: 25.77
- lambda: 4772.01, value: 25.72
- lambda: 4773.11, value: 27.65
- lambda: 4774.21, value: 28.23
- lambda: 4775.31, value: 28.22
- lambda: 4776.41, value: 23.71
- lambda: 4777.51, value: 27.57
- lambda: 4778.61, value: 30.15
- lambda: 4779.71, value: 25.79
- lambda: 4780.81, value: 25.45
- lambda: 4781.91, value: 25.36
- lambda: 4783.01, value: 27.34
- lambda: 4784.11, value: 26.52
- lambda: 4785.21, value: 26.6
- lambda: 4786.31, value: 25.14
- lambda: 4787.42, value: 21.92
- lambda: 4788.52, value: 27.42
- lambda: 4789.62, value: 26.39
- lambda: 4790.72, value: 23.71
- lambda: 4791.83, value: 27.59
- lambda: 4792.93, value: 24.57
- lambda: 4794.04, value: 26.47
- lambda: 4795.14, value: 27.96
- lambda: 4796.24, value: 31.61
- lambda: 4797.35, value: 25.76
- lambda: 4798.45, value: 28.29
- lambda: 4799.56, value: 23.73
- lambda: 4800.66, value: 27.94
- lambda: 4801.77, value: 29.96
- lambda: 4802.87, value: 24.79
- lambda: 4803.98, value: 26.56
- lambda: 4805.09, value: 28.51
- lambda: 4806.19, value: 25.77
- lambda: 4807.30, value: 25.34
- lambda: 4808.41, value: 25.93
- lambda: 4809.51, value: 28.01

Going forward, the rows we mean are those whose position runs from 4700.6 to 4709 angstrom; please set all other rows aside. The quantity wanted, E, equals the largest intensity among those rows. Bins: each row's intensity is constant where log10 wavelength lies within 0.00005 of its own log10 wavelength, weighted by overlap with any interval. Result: 28.15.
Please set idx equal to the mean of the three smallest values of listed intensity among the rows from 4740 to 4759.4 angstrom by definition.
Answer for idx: 21.8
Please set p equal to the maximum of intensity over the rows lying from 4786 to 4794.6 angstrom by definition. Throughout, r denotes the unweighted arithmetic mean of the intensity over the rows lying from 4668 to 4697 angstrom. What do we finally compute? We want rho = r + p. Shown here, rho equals 53.7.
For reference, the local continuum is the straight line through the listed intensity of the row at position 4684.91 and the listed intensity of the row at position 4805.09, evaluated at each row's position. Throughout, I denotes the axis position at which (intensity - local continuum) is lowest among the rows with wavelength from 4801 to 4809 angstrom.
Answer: 4802.87 angstrom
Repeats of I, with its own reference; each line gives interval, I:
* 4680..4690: 4680.60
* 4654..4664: 4662.31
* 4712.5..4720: 4716.30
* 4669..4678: 4677.36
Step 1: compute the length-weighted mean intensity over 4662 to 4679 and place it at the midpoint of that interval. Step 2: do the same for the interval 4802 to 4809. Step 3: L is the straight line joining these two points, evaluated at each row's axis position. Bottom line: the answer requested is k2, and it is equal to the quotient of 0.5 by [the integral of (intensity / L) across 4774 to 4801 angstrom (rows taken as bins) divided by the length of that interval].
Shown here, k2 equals 0.496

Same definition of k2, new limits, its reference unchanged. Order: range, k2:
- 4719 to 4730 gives 0.456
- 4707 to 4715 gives 0.495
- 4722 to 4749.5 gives 0.481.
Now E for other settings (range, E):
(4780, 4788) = 27.34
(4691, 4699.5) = 28.94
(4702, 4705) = 26.09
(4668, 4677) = 32.21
